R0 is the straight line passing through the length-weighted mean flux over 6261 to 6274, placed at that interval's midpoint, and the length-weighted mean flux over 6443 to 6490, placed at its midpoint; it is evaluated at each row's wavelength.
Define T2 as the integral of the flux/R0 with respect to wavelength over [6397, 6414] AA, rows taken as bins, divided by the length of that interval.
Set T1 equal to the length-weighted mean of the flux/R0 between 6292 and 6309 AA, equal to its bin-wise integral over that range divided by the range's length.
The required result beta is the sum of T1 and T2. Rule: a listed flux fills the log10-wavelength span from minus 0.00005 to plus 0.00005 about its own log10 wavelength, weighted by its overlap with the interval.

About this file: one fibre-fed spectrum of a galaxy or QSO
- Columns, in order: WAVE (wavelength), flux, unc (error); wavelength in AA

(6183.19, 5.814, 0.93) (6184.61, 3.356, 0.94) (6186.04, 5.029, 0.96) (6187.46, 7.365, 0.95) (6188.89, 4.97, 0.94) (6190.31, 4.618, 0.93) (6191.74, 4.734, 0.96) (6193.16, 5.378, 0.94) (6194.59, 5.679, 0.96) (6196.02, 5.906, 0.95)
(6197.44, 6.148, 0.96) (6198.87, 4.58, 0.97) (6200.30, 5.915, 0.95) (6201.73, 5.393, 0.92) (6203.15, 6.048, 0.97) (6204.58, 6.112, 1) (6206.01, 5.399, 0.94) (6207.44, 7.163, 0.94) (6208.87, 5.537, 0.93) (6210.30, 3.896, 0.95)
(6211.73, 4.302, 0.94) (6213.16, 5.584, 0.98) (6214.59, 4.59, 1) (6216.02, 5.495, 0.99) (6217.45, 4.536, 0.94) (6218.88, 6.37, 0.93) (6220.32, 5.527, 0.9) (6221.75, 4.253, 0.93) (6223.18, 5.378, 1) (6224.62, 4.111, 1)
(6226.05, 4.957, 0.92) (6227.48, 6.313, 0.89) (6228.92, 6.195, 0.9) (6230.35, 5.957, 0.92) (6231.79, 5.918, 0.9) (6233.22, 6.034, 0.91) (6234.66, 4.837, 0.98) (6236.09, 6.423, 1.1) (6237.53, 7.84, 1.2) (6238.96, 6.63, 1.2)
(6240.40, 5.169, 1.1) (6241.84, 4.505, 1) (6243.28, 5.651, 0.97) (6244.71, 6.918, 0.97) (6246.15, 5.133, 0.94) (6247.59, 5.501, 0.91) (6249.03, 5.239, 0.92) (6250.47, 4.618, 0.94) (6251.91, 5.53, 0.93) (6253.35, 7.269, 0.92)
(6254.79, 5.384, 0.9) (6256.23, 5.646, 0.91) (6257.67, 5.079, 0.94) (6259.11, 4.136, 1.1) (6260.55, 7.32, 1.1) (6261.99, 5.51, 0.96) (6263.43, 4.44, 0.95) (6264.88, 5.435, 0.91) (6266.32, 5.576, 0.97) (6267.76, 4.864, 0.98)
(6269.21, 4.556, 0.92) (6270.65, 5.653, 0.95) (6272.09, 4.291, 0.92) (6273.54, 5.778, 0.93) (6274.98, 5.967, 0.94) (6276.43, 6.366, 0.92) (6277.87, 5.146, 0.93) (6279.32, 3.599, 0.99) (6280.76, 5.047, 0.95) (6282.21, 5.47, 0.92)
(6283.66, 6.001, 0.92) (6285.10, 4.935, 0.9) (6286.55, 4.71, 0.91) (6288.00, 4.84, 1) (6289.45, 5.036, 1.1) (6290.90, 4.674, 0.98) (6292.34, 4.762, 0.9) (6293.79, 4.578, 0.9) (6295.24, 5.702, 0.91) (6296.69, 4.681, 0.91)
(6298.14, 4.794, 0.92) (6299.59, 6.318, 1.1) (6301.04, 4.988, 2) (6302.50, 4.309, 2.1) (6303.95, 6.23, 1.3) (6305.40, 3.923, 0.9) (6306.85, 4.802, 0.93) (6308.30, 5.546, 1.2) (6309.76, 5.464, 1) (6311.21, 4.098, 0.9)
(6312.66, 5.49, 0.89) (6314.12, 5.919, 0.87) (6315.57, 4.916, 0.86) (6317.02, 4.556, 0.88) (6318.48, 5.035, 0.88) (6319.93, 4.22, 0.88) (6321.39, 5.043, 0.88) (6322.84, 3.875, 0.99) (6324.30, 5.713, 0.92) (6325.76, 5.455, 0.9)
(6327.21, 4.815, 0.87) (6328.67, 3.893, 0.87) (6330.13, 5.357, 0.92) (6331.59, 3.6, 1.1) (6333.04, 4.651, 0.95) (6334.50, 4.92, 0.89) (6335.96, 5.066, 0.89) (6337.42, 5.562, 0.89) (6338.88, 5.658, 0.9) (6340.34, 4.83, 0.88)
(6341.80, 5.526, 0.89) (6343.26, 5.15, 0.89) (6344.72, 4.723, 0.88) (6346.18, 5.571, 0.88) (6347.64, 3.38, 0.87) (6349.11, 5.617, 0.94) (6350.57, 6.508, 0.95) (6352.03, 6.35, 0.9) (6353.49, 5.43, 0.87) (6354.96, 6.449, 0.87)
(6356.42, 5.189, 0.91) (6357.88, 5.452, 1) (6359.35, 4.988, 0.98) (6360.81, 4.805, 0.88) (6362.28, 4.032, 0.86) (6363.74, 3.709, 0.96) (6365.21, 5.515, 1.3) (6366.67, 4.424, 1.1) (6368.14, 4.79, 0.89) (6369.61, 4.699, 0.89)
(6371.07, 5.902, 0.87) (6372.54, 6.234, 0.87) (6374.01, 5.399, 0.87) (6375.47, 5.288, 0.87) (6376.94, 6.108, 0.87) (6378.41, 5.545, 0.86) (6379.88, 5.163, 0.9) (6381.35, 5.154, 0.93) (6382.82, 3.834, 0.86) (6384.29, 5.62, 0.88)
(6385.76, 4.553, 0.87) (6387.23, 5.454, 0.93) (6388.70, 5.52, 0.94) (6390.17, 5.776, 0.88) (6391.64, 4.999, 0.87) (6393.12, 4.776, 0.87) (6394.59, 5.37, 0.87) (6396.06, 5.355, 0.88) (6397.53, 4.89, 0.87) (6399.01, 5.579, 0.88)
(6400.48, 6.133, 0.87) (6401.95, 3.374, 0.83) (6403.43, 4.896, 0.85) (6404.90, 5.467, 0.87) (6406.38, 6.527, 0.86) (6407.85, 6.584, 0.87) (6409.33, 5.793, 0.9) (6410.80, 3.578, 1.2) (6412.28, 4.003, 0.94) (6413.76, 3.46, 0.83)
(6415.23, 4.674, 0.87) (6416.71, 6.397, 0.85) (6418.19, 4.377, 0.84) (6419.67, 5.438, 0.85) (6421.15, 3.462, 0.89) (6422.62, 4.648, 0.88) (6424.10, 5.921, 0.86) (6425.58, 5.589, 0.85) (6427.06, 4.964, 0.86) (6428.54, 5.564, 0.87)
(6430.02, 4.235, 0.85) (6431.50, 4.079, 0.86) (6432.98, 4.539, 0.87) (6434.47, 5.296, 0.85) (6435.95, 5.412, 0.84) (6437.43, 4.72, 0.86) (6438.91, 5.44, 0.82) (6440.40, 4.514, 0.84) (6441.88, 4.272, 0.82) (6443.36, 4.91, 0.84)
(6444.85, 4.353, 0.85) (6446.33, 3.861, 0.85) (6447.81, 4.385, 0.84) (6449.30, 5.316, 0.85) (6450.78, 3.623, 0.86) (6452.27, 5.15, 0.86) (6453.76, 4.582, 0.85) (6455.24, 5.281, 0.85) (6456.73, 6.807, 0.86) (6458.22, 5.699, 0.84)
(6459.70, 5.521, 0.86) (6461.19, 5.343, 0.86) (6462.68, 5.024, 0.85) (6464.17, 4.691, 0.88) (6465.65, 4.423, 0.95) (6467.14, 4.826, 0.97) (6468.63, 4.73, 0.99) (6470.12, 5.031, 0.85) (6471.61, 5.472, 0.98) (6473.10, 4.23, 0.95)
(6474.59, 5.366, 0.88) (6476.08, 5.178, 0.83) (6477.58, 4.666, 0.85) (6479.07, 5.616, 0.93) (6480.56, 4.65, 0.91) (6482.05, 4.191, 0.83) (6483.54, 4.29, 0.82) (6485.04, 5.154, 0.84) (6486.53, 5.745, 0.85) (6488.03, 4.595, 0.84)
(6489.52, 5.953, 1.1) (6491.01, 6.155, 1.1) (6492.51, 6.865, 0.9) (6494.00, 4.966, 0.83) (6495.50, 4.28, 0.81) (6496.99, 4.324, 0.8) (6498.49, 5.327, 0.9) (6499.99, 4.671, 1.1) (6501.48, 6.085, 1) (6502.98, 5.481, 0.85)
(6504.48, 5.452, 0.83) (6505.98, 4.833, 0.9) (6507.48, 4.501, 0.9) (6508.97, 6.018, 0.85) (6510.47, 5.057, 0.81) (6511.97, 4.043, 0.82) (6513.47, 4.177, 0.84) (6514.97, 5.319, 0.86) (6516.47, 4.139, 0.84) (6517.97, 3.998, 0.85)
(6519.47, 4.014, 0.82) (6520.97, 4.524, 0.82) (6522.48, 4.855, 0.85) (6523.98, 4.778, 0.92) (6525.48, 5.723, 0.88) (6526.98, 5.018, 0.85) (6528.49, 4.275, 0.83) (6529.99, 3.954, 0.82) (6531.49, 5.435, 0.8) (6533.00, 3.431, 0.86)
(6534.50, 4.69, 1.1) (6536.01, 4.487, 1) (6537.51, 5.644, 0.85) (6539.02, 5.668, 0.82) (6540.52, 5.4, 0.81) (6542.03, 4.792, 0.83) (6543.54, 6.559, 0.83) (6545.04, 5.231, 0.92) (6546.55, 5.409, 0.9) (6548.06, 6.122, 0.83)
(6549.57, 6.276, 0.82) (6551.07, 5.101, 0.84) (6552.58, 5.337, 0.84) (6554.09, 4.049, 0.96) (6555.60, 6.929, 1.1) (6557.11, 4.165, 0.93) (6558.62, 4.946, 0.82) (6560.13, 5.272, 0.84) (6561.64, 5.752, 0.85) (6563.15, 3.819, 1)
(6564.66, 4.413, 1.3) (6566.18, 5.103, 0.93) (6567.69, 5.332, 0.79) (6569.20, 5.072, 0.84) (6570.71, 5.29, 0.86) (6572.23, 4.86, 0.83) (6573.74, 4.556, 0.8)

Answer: 2.00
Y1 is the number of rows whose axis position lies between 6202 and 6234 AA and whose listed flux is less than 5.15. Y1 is 7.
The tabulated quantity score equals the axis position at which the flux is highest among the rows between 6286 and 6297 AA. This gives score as 6295.24 AA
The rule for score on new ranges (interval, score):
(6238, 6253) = 6244.71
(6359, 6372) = 6371.07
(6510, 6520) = 6514.97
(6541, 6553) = 6543.54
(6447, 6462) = 6456.73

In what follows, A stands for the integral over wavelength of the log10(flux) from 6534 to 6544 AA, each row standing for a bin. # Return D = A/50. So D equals 0.144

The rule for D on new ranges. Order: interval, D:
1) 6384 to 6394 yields 0.143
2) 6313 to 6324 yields 0.150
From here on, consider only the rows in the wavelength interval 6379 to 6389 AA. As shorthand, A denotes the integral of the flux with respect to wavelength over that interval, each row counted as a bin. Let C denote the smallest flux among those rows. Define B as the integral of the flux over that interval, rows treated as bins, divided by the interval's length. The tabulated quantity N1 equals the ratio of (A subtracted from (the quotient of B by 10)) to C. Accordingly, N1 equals -13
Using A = 50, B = 5.03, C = 3.834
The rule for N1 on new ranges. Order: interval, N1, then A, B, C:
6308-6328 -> -26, 100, 5.00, 3.875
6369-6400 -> -43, 164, 5.31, 3.834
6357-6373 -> -21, 79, 4.94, 3.709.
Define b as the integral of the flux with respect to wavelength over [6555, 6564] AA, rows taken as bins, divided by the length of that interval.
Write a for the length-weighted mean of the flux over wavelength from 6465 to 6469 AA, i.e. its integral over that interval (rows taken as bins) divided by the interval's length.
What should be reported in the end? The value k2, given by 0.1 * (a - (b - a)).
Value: 0.42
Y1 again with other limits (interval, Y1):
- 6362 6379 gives 5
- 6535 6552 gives 3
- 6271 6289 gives 7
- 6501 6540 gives 17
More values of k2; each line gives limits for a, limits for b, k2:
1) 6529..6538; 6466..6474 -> 0.43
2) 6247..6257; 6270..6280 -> 0.59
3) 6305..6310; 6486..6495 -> 0.42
